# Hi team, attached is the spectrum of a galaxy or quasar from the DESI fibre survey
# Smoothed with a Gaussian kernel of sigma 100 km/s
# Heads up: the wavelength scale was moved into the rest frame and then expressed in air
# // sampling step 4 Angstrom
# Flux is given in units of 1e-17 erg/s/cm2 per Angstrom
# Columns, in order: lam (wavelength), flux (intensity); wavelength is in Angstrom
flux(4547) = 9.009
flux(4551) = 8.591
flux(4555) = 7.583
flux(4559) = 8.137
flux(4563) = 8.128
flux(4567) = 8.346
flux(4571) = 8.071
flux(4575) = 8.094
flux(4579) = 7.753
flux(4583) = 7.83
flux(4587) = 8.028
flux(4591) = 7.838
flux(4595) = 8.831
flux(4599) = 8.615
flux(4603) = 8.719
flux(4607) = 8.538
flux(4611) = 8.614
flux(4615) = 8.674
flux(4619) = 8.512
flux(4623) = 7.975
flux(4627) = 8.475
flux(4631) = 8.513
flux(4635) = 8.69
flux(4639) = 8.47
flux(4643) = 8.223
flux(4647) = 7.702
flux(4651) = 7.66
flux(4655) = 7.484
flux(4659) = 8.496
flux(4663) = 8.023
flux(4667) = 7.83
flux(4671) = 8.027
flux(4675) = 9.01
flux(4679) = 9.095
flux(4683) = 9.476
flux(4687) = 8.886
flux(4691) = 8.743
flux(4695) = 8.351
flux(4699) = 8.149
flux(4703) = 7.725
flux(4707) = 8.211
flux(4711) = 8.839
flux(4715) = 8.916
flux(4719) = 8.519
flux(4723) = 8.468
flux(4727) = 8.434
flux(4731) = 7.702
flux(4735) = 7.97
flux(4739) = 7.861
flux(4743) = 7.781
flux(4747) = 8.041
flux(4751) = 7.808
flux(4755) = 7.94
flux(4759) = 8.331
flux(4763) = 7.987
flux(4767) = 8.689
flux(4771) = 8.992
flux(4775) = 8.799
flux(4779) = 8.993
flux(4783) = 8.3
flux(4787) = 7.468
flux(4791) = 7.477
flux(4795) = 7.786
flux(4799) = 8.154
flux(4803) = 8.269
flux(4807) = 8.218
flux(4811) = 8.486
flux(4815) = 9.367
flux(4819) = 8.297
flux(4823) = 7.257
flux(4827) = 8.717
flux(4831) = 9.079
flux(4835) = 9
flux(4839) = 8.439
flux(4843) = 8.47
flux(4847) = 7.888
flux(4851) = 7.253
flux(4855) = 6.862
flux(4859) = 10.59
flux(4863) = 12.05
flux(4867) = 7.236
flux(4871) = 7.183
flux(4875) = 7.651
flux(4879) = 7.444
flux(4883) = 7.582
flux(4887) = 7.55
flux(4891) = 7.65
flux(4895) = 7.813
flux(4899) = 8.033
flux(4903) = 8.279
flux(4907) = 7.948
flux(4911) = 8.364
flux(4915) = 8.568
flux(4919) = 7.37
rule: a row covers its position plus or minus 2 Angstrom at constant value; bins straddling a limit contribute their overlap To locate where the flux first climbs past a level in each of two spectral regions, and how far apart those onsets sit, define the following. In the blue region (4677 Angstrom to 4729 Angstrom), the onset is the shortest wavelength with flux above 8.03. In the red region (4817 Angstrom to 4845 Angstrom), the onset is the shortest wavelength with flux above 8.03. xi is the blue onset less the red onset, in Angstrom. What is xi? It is -140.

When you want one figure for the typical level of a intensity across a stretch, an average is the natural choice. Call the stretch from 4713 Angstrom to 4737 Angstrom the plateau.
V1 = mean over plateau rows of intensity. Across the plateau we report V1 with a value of 8.33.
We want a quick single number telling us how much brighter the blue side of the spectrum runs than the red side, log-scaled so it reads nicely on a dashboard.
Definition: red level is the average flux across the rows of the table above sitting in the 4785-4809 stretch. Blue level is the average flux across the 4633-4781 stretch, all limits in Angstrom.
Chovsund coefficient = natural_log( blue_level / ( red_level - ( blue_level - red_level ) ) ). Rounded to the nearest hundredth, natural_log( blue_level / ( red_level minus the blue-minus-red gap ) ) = 0.11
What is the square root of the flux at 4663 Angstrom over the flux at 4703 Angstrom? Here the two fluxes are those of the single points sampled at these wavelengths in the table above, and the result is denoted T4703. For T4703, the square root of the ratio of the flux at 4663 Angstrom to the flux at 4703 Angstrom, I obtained 1.02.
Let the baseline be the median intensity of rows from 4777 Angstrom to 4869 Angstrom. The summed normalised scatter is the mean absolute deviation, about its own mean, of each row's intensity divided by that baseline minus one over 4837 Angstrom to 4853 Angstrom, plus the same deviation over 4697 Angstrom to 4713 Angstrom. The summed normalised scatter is 0.090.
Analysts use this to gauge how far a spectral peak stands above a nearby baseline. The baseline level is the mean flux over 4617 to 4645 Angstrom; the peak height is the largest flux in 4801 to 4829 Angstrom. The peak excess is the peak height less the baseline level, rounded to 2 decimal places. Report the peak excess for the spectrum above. 0.96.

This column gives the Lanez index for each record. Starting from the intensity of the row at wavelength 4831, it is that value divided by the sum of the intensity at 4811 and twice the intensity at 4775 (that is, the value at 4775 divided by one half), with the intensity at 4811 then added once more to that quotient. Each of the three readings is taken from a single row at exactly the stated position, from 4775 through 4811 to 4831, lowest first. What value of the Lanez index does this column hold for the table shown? 8.8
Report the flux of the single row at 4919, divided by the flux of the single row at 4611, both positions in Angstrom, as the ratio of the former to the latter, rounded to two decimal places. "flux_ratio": 0.86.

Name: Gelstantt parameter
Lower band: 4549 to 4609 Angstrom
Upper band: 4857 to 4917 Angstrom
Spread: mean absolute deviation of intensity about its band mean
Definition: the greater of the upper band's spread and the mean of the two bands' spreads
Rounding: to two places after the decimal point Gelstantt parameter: 0.87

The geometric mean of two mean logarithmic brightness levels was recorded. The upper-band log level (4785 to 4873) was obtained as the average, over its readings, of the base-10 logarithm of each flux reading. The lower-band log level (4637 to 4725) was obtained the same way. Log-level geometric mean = 0.920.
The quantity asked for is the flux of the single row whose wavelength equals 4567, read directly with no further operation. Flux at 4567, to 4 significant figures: 8.346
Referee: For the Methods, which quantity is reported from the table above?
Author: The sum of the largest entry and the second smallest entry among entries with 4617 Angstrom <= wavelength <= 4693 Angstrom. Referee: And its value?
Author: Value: 17.1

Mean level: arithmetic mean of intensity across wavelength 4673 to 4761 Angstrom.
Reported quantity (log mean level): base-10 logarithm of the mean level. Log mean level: 0.923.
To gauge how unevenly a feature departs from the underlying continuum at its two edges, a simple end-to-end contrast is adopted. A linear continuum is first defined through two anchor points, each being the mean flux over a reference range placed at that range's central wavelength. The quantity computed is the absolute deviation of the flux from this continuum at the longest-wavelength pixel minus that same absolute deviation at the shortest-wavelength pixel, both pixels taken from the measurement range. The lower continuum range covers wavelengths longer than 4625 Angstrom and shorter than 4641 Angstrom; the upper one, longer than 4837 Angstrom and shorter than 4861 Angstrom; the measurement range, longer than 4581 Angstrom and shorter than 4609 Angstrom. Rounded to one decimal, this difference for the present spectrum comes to -0.7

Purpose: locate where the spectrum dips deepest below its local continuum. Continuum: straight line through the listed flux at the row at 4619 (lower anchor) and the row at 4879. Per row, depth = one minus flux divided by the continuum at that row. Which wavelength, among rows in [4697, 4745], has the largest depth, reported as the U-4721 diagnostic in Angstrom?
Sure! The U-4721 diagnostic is 4703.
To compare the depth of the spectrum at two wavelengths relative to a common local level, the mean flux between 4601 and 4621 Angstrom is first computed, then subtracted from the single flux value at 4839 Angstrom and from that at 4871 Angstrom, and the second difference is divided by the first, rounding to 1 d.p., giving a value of 8.3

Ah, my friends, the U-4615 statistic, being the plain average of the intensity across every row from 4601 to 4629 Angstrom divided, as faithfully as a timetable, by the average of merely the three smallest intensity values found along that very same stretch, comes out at 1.02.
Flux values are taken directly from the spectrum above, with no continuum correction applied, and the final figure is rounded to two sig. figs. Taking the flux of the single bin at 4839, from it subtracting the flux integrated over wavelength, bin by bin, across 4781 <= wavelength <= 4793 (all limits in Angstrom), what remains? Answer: -85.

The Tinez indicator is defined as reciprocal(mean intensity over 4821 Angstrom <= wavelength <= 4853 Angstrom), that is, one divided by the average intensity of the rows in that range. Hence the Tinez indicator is 0.1210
